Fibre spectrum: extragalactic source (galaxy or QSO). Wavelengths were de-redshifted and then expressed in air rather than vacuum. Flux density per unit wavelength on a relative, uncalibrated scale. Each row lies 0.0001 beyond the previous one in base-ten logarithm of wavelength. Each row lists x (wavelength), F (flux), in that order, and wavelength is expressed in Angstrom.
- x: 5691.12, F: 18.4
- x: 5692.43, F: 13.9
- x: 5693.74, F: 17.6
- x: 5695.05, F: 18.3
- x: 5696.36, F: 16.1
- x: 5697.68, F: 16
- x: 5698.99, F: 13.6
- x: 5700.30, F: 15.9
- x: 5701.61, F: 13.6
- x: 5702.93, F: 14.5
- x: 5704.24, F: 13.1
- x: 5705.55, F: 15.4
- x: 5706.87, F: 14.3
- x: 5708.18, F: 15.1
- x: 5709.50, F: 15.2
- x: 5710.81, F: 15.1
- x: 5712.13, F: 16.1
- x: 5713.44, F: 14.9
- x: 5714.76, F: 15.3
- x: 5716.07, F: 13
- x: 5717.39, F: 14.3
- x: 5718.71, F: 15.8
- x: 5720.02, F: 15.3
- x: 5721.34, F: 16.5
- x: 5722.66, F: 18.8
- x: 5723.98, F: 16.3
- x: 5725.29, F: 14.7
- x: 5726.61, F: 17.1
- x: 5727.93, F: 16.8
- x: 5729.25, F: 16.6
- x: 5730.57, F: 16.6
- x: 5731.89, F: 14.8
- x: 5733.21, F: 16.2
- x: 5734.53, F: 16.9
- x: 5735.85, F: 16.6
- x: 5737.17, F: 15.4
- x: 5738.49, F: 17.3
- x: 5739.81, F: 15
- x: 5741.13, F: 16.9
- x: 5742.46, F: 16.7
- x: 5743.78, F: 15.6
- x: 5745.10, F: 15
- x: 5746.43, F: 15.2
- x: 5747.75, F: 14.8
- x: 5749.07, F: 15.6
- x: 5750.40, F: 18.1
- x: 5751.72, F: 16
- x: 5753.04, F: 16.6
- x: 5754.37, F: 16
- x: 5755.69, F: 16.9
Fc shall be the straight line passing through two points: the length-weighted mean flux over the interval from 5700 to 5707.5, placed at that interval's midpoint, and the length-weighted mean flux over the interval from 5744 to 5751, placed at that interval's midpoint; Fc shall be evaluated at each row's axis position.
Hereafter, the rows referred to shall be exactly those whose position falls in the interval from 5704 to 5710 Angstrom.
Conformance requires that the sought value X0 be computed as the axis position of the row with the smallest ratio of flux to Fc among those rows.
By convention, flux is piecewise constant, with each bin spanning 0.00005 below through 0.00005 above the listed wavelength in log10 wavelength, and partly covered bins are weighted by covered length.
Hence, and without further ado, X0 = 5704.24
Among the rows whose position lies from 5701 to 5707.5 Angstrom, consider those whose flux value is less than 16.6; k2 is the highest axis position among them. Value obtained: 5706.87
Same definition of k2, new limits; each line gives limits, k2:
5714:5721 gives 5720.02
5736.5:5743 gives 5739.81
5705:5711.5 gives 5710.81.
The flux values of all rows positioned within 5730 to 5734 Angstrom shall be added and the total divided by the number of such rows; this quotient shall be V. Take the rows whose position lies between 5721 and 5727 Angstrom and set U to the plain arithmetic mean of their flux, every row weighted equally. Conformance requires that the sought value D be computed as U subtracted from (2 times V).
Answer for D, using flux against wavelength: 15.1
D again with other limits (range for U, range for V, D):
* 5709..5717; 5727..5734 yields 17.5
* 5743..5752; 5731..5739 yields 16.6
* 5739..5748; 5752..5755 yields 17.0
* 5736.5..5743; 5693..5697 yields 18.4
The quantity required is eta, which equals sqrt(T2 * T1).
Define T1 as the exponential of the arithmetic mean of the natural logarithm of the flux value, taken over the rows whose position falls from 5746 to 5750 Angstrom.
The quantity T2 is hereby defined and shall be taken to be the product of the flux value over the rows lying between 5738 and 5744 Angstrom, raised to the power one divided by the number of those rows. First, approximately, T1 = 15.2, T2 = 16.3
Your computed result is 15.7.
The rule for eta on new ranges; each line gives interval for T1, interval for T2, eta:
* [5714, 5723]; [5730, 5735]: 15.8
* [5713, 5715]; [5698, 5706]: 14.7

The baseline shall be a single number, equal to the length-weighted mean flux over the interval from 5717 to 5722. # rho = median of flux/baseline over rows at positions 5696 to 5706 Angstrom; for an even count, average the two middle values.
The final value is 0.962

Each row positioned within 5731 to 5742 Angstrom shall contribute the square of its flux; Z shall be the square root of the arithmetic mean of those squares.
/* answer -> 16.2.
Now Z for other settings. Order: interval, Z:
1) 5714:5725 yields 15.7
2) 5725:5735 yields 16.2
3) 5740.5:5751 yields 16.0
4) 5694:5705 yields 15.2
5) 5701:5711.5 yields 14.6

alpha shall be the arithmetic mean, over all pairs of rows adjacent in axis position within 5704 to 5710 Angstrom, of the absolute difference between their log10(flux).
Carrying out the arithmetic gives 0.032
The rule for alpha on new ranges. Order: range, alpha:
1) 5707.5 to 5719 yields 0.029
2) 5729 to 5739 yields 0.028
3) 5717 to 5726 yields 0.042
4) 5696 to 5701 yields 0.047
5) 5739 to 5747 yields 0.022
